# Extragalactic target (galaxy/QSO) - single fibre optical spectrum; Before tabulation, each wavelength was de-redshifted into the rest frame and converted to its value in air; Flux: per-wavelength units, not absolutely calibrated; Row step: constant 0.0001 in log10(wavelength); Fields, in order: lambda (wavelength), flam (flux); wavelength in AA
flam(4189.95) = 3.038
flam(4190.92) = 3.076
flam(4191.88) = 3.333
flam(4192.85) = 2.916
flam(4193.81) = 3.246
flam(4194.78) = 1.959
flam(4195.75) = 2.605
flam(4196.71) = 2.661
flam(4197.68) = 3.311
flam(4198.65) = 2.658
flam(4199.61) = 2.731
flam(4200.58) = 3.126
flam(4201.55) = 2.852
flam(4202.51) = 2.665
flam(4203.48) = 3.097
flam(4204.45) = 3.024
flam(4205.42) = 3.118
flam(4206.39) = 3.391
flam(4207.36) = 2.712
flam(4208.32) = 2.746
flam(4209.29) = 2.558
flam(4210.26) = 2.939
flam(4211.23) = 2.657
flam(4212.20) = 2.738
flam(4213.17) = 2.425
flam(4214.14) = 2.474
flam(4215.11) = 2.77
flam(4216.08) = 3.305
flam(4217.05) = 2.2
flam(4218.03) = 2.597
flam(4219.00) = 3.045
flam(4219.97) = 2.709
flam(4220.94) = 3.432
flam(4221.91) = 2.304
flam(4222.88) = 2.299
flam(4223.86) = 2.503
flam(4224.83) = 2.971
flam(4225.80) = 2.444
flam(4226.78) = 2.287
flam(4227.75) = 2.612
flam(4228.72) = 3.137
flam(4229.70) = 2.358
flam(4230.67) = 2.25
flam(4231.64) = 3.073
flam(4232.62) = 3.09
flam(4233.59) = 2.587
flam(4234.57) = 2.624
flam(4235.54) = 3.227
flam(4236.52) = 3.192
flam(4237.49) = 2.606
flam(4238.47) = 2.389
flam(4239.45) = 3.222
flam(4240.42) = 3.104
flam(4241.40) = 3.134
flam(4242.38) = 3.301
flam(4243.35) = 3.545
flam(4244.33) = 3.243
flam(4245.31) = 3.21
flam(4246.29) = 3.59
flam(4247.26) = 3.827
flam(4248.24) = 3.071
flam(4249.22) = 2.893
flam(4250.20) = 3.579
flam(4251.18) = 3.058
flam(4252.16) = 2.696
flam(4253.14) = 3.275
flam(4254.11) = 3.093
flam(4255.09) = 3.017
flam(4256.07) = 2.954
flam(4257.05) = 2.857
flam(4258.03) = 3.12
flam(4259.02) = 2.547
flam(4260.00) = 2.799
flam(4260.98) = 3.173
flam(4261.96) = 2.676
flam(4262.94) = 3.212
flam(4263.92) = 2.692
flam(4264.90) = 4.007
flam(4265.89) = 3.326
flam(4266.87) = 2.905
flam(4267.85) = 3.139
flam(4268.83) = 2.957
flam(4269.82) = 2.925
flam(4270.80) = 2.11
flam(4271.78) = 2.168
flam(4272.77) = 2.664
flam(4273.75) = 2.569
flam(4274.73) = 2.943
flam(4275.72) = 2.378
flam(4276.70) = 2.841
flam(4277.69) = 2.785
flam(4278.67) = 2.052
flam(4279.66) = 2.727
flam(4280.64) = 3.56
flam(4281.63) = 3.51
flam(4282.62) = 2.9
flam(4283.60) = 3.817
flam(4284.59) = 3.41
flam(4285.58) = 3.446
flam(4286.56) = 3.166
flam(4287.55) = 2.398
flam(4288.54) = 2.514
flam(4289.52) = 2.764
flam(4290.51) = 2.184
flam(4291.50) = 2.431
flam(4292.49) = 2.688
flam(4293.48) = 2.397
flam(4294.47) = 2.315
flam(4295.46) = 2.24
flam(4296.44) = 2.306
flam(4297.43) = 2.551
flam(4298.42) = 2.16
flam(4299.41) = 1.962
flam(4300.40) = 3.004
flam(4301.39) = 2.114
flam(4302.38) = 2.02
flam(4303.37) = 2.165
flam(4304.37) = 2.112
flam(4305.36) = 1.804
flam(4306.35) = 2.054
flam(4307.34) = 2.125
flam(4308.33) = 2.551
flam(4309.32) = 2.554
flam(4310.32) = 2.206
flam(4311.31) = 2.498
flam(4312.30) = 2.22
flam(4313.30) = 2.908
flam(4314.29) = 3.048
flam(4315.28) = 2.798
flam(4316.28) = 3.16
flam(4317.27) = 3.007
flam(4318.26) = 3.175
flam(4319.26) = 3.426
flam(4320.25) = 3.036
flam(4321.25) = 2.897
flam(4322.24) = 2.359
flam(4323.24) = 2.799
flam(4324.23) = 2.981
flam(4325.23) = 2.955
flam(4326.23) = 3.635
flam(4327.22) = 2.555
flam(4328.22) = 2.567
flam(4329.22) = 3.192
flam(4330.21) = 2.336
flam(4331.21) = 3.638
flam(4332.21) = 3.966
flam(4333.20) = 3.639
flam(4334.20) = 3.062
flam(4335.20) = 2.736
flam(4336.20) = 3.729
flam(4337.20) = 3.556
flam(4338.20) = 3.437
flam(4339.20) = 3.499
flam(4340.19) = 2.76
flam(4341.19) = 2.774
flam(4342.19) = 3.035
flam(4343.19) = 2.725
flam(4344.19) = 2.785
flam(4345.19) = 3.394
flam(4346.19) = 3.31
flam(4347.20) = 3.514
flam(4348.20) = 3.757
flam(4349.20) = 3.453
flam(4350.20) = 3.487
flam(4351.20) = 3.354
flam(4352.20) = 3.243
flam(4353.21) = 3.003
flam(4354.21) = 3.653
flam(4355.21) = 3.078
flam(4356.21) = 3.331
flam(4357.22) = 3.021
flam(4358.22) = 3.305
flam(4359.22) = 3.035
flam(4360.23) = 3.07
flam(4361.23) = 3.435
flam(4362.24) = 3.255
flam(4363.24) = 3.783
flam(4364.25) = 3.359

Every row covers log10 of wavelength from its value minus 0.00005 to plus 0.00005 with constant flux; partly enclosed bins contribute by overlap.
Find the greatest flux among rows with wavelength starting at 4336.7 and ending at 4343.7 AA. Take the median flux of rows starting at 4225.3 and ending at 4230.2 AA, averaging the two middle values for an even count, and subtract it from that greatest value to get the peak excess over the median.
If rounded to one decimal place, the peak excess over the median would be 1.1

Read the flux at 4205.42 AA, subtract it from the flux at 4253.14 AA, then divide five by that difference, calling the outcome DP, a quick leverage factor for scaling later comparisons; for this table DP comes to 32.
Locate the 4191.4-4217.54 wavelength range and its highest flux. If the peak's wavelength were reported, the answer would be 4206.39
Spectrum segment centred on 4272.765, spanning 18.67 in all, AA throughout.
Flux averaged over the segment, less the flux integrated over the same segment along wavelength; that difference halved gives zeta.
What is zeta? -25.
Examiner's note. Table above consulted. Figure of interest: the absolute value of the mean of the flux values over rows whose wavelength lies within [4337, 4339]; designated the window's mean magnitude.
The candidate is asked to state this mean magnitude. 3.5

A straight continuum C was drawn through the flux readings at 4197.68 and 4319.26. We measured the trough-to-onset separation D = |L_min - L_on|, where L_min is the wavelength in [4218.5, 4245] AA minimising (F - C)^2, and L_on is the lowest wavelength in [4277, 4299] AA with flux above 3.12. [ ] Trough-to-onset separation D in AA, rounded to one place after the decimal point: 38.3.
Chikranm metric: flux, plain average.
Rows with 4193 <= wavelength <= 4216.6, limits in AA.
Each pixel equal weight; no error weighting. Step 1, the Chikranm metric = 2.82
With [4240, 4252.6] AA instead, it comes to 3.25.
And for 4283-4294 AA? 2.84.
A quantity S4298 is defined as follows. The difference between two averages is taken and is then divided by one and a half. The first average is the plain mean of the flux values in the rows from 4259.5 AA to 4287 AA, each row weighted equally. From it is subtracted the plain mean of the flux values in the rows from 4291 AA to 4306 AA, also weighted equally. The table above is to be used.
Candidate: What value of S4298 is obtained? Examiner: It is 0.45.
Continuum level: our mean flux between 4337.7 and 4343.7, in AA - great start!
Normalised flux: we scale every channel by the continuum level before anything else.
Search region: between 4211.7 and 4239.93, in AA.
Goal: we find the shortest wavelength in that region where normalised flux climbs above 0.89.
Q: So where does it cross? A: 4212.20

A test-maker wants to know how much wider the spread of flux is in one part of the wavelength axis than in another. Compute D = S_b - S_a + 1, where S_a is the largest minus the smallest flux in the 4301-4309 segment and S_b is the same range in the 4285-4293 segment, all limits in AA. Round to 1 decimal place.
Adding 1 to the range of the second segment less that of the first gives 1.5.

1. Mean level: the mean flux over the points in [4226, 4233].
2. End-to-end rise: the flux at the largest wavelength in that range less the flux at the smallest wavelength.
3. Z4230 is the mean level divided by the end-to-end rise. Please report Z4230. 3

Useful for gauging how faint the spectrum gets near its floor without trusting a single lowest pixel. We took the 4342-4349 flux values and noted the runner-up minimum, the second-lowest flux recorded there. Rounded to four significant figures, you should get 2.785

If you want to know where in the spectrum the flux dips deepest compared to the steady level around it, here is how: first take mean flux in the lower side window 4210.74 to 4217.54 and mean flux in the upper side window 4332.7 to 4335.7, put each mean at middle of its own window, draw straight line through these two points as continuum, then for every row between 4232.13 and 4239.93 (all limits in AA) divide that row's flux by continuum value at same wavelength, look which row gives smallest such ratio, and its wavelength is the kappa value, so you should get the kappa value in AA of 4238.47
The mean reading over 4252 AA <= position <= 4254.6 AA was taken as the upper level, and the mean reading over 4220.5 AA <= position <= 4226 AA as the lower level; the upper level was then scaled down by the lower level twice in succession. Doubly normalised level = 0.43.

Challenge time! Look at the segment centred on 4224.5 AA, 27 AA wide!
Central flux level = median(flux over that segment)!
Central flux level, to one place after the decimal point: 2.6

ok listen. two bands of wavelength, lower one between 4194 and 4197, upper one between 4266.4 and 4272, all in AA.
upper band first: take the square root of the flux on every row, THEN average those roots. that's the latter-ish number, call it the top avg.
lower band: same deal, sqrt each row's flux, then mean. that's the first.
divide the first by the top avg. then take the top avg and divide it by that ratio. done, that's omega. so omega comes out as 1.73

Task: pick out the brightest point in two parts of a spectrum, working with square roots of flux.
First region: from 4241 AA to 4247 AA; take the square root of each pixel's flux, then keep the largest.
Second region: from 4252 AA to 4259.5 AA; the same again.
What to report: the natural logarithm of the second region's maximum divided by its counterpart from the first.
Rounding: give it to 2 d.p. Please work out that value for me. -0.05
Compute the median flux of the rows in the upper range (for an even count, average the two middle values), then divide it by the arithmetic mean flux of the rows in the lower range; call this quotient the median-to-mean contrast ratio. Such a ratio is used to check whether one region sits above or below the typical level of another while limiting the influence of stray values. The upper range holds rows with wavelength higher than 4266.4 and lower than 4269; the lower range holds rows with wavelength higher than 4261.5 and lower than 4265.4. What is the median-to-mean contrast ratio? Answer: 0.94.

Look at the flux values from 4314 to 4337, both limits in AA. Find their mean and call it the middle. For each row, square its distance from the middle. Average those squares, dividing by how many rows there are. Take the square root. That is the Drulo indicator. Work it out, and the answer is 0.43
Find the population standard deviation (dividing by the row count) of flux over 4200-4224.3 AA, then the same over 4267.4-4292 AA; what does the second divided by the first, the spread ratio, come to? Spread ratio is 1.43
